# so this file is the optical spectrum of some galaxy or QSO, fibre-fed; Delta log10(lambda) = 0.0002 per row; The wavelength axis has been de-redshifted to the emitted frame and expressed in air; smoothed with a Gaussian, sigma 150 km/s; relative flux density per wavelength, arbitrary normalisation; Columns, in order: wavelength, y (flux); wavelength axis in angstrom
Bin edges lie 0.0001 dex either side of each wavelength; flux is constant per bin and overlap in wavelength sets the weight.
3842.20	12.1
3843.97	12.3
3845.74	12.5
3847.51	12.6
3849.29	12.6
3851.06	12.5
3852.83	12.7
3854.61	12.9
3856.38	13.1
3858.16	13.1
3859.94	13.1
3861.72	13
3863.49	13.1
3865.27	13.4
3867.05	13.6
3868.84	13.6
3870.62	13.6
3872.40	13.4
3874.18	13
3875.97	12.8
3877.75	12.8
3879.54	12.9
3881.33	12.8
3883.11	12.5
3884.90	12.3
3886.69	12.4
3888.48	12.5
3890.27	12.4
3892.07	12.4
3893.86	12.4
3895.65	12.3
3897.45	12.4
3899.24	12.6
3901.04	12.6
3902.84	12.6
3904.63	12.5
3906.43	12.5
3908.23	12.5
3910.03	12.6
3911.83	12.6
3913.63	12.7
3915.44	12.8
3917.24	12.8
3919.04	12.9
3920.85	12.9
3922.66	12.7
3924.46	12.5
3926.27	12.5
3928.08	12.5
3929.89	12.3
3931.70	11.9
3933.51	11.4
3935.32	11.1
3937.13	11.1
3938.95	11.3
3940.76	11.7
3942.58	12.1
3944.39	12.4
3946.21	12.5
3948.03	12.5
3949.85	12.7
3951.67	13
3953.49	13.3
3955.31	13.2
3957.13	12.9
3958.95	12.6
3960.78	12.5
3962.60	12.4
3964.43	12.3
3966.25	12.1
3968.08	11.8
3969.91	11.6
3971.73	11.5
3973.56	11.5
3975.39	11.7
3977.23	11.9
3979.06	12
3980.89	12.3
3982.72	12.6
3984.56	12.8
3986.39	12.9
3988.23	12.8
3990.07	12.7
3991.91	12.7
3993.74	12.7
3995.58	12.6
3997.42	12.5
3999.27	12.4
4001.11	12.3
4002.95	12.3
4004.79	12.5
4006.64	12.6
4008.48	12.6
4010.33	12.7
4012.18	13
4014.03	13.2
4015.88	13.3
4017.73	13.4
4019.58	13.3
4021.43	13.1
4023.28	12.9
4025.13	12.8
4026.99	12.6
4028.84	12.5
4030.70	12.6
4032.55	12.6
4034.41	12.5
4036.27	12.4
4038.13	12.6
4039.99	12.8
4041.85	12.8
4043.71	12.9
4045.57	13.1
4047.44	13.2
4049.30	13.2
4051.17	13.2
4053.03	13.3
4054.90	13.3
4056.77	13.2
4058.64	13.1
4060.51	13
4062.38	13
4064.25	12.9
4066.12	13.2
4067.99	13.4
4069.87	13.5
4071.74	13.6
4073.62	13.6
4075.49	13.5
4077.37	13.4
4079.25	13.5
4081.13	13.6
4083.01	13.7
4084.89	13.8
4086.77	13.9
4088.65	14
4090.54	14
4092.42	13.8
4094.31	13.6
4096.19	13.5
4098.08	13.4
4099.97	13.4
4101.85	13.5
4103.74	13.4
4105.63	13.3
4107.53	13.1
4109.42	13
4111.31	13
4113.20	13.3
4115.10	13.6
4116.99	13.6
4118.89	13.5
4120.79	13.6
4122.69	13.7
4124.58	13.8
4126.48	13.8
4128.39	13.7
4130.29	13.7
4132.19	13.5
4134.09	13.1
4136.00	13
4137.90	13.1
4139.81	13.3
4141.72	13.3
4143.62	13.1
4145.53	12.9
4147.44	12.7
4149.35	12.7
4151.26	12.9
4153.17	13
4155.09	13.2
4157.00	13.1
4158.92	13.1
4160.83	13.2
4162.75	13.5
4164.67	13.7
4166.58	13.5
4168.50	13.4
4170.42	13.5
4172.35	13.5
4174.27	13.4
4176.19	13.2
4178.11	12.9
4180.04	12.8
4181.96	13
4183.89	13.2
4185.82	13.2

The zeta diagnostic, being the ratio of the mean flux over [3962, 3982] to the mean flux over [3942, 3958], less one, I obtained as -0.06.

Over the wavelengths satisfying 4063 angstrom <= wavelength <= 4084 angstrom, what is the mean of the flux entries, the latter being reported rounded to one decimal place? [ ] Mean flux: 13.4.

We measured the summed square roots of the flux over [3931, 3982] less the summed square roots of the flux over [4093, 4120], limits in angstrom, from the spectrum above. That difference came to 46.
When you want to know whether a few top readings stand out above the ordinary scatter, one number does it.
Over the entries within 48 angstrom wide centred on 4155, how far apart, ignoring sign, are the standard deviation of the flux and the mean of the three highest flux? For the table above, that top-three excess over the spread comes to 13.3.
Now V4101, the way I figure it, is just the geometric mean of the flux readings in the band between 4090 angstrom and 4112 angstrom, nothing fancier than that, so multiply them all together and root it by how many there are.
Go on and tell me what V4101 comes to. 13.4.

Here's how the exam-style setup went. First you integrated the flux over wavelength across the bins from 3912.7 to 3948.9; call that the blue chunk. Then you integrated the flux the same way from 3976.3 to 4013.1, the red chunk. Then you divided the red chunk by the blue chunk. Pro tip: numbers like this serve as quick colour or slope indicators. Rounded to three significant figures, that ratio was 1.04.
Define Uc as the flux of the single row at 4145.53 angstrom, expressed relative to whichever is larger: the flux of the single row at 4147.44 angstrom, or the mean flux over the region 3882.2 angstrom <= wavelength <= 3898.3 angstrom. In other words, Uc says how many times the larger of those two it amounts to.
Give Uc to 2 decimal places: 1.02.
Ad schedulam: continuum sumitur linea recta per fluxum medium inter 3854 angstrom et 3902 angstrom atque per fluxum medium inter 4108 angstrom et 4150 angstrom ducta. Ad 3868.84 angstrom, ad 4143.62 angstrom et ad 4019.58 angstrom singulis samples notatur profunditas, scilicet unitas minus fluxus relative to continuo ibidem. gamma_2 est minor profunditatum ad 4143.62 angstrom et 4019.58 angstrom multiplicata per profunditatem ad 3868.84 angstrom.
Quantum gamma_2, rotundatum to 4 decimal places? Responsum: 0.0008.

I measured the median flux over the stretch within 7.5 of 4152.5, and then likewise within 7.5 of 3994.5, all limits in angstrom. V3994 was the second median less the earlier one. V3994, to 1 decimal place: -0.3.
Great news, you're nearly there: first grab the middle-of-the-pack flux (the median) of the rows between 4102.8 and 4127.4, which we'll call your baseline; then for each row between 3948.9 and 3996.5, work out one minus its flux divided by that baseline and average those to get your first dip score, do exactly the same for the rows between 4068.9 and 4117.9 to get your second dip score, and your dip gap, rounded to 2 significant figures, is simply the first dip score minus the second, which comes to 0.081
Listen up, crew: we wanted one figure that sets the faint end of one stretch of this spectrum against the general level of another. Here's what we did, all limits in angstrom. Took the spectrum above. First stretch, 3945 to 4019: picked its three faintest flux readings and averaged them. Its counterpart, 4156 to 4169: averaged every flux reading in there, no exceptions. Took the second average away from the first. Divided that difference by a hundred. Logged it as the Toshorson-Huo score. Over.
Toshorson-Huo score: -0.018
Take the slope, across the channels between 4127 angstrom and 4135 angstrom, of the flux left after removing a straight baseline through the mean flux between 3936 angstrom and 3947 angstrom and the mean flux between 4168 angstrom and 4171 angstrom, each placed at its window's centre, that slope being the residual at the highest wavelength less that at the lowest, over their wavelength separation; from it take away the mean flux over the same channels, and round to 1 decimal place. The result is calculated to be -13.6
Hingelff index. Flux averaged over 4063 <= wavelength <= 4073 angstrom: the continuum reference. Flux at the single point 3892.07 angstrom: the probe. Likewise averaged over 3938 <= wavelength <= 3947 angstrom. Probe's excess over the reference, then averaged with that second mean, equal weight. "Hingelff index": 5.5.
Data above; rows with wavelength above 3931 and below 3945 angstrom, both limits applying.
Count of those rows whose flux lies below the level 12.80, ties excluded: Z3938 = 8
